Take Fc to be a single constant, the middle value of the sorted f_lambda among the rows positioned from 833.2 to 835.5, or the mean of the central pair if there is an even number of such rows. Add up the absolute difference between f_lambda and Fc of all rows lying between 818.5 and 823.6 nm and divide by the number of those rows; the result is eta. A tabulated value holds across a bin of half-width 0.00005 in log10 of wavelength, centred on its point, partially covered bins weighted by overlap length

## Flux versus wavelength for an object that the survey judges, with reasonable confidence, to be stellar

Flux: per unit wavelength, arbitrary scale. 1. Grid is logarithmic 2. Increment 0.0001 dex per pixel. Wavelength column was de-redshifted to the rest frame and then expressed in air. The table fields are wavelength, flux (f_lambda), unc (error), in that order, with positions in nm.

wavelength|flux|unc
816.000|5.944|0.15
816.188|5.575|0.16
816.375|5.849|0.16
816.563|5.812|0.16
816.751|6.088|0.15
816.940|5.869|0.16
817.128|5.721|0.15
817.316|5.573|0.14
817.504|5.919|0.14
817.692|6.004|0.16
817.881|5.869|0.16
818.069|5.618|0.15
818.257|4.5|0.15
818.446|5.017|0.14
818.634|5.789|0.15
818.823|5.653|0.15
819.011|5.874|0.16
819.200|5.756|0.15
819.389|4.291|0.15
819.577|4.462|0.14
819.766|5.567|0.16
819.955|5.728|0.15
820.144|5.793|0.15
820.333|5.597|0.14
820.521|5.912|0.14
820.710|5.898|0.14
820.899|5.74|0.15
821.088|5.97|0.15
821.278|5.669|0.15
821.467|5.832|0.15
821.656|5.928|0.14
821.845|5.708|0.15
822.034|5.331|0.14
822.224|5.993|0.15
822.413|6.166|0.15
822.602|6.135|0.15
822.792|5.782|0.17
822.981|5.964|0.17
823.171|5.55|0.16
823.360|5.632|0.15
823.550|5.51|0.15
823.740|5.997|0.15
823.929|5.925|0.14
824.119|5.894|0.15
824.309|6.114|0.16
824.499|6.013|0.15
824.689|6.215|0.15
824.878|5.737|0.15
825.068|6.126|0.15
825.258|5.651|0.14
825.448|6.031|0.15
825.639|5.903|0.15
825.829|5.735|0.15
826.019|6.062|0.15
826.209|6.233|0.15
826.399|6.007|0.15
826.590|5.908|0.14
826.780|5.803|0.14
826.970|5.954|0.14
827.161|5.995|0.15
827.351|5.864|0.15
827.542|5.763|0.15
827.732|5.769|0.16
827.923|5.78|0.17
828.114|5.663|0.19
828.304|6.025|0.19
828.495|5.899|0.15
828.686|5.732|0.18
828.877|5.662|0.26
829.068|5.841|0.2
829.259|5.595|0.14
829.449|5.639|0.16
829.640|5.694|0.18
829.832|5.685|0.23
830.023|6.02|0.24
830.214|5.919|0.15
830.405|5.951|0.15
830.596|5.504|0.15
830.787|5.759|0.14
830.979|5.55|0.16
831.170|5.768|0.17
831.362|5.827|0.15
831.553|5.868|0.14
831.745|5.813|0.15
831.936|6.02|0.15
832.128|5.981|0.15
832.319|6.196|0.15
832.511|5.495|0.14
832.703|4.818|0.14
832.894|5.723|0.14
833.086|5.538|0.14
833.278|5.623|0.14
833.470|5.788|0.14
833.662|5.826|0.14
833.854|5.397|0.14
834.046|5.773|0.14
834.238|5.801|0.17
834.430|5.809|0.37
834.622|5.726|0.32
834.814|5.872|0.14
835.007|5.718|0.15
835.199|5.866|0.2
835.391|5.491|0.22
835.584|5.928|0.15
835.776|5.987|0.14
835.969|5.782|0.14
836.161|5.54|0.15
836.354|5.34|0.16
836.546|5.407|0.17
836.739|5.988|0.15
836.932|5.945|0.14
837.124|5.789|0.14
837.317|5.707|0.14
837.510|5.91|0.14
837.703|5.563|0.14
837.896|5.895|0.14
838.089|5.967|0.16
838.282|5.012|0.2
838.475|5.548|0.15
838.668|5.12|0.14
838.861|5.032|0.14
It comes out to 0.25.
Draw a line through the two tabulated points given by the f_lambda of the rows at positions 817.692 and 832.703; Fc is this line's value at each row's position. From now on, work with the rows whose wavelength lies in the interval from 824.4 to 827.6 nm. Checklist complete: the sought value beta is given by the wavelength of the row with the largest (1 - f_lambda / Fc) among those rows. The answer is 825.258 nm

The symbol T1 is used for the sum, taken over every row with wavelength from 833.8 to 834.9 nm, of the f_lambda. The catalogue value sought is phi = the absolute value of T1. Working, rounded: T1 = 34.4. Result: 34.4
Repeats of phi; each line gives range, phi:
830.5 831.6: 34.3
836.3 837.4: 34.2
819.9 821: 34.7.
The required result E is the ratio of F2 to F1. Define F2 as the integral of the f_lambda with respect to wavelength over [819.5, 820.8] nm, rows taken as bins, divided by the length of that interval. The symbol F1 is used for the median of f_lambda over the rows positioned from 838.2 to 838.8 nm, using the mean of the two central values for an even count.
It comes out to 1.09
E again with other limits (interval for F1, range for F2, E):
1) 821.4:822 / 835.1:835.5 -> 0.98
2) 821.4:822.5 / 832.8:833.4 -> 0.96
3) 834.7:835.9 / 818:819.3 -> 0.93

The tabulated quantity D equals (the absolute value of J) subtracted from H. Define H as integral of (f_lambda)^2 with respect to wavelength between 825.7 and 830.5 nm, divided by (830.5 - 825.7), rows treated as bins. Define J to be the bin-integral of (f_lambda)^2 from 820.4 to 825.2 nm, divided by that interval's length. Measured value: -0.2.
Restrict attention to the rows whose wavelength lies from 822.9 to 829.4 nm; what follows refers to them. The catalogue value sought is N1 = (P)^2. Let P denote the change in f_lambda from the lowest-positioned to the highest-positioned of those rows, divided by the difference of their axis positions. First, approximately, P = -0.06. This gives 0.00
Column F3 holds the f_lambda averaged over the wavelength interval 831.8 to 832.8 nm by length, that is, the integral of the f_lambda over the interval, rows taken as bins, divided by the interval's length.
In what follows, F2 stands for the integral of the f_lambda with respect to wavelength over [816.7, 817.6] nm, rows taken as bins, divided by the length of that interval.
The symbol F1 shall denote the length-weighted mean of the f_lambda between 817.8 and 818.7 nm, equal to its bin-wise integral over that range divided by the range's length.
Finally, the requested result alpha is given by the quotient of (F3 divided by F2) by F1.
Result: 0.184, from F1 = 5.34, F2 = 5.82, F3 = 5.71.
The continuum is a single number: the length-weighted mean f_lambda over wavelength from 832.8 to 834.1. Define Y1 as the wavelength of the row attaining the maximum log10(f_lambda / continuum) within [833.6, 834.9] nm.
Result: 834.814 nm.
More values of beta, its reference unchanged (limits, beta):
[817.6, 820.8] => 819.389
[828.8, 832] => 829.259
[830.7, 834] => 832.703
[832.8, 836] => 833.854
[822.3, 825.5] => 823.550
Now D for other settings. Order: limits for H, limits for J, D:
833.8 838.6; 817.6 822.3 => 1.3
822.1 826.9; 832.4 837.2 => 2.8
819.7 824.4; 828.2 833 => 0.6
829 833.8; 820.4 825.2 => -1.5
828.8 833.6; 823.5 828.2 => -2.0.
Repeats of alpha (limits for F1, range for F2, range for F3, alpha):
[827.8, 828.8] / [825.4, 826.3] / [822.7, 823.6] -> 0.164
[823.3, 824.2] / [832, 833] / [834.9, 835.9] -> 0.177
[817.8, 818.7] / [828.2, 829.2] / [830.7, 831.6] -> 0.185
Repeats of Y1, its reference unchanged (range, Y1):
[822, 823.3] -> 822.413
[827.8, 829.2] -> 828.304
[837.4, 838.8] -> 838.089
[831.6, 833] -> 832.319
